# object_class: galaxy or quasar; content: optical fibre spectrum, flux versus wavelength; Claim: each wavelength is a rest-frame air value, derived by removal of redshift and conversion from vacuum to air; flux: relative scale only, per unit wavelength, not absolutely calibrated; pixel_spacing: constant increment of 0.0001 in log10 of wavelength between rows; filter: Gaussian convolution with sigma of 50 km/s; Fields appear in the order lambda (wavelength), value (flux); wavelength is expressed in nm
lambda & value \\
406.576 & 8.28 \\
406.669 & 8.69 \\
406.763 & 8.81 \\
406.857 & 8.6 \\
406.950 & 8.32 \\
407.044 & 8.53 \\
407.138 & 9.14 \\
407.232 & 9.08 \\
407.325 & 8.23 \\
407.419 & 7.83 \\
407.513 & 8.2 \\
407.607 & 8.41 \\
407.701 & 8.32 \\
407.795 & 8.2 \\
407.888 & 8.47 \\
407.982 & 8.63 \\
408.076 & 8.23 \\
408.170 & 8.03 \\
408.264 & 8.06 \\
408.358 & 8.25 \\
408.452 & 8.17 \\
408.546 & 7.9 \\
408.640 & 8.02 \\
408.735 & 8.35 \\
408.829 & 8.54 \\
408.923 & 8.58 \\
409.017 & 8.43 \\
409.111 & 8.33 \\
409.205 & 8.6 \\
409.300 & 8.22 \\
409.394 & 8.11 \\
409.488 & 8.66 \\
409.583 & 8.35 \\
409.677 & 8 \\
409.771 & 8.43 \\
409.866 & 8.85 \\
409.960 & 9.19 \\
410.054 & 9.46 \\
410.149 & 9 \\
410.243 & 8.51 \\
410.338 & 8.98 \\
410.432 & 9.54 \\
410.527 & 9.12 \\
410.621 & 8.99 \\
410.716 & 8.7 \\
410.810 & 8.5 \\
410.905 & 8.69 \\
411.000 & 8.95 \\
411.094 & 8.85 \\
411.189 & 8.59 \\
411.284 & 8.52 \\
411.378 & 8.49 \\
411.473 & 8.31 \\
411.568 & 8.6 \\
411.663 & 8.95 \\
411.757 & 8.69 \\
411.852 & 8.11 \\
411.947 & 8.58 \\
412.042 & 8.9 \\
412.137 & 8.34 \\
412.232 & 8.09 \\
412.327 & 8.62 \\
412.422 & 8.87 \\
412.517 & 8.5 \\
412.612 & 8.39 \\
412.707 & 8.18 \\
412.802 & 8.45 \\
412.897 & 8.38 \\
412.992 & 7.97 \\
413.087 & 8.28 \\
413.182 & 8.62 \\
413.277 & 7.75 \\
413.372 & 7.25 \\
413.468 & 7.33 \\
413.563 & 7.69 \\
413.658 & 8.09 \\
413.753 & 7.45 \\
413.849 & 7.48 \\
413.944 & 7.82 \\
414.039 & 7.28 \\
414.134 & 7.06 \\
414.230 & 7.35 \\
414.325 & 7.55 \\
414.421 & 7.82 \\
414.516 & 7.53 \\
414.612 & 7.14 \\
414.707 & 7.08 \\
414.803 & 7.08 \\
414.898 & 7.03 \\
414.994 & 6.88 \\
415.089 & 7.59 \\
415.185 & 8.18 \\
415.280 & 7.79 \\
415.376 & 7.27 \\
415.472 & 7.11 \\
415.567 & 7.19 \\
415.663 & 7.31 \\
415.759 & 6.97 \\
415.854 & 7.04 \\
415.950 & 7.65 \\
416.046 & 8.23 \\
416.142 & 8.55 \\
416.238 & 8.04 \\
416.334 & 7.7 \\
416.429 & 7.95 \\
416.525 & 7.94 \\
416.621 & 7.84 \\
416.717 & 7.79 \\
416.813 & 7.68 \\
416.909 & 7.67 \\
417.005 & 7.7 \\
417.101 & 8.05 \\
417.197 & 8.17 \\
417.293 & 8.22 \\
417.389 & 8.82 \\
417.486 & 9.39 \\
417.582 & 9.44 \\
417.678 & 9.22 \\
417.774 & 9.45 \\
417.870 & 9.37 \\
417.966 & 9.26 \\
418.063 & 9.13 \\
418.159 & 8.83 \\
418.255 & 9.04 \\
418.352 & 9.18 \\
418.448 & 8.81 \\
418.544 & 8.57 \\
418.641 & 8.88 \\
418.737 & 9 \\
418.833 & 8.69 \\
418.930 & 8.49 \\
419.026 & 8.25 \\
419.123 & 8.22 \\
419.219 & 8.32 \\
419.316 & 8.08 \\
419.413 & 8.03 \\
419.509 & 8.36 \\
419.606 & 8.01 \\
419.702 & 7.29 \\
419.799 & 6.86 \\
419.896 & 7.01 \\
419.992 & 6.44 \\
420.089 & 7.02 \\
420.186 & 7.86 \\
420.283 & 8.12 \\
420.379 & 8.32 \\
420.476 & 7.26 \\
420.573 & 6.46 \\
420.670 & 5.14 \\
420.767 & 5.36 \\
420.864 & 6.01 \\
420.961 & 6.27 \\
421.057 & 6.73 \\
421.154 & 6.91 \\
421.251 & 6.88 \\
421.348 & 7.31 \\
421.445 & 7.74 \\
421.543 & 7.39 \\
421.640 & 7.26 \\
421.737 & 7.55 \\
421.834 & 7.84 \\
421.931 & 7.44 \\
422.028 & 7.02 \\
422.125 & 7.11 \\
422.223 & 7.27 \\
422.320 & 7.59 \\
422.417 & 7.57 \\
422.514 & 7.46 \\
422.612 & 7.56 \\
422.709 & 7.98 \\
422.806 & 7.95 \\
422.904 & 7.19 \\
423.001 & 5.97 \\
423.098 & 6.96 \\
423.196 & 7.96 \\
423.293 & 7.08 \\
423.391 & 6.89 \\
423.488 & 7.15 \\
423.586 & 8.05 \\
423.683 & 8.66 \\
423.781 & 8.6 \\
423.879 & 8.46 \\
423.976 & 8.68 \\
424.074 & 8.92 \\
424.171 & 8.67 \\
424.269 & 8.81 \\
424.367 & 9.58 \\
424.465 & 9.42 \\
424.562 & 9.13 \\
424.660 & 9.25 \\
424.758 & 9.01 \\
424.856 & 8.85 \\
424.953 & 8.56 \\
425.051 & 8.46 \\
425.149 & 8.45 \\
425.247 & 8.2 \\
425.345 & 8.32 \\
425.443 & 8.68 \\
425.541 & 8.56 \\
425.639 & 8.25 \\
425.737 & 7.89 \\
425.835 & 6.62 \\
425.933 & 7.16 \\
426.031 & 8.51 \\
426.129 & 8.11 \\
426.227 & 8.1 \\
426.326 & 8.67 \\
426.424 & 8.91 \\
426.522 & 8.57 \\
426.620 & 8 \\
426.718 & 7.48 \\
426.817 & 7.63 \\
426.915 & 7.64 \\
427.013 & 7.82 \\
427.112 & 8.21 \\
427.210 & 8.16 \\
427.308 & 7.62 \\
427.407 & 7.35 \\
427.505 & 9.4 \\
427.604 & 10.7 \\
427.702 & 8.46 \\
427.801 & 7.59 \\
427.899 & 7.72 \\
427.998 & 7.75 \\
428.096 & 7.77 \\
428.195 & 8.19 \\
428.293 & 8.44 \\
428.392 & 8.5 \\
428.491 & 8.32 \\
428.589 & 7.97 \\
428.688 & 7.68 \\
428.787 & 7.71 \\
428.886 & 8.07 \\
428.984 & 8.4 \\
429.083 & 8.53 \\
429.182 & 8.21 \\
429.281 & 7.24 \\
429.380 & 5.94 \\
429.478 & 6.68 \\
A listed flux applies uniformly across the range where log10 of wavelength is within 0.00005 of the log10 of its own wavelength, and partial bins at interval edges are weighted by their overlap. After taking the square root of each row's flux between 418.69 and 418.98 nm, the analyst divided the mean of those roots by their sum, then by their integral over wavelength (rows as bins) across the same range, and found 0.39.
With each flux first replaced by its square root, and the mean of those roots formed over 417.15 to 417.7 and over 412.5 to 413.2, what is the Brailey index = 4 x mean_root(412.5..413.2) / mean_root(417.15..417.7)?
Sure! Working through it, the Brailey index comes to 3.9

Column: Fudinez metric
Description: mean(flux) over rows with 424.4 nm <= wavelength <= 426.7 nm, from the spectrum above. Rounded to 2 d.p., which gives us 8.42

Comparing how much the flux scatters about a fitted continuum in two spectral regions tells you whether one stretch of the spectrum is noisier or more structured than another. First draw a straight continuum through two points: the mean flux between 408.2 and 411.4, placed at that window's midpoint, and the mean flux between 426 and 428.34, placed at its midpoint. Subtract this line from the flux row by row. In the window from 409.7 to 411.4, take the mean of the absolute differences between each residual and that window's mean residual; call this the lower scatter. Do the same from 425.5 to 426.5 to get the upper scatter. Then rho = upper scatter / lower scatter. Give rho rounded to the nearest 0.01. 1.95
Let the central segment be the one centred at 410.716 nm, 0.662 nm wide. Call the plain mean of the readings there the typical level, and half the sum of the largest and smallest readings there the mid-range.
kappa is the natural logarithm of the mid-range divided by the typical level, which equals 0.010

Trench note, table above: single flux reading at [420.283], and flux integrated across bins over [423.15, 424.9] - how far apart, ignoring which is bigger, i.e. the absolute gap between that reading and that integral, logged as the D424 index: 6.8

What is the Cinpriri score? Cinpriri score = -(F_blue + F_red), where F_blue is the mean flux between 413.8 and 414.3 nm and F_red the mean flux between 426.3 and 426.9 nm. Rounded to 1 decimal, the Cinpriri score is -15.6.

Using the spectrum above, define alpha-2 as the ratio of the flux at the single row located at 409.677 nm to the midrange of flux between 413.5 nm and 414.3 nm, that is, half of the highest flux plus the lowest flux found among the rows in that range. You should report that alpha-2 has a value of 1.1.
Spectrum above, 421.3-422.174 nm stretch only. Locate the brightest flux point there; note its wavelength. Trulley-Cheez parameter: 421.834 nm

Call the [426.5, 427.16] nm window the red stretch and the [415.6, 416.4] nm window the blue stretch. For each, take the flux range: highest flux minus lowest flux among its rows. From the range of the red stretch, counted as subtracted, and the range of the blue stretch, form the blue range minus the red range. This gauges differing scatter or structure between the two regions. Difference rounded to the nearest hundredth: 0.49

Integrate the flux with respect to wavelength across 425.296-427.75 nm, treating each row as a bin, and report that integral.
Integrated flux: 20.1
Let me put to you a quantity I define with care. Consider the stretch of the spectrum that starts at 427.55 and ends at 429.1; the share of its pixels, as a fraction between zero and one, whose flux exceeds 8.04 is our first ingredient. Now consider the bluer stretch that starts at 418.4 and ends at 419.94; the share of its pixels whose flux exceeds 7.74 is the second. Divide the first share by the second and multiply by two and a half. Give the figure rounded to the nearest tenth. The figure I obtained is 1.7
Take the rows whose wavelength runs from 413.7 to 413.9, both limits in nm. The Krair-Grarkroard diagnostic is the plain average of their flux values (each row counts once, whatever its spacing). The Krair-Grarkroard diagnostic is 7.5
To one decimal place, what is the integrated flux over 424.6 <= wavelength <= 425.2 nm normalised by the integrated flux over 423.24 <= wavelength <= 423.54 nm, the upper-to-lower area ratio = 2.5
